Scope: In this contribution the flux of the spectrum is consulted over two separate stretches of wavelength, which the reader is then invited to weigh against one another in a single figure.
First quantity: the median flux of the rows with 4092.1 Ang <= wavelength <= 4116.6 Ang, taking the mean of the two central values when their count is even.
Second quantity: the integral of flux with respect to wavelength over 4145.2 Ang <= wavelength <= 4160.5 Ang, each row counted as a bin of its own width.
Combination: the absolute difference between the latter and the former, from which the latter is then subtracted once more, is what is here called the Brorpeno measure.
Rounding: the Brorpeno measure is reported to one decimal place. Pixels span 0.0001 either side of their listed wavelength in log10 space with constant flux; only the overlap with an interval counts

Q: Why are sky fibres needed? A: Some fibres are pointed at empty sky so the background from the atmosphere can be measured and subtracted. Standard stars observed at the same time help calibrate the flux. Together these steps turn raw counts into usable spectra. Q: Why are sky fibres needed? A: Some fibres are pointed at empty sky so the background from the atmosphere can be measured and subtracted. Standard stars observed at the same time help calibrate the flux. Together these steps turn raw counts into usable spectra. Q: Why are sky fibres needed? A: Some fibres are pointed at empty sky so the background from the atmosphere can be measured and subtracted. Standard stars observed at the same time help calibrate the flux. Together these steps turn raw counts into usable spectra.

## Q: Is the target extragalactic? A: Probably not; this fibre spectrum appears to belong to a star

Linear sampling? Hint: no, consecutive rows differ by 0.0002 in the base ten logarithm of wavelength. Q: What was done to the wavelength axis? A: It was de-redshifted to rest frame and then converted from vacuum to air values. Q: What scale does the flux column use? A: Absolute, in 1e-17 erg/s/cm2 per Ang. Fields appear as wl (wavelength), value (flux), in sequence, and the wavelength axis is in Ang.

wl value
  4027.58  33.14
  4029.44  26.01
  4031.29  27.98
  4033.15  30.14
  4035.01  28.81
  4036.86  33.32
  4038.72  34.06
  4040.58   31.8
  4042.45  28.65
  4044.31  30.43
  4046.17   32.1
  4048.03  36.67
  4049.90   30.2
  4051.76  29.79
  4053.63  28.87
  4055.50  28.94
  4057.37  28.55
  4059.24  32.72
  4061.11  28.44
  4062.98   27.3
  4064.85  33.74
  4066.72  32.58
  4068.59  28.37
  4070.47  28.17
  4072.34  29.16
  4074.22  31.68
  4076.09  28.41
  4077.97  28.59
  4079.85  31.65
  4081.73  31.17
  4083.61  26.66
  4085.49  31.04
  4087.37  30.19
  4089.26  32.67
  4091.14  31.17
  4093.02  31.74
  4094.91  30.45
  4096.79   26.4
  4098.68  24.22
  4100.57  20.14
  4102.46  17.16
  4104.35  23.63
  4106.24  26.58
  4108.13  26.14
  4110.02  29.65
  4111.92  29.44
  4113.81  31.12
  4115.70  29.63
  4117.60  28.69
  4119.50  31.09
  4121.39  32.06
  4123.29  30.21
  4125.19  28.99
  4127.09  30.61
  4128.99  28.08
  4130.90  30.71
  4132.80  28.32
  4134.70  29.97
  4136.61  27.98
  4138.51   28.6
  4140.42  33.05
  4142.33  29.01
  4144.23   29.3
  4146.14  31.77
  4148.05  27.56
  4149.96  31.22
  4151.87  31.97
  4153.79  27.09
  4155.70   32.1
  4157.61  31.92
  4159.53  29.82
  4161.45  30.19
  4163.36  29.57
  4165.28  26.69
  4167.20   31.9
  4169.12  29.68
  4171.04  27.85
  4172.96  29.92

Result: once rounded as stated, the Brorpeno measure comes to -26.6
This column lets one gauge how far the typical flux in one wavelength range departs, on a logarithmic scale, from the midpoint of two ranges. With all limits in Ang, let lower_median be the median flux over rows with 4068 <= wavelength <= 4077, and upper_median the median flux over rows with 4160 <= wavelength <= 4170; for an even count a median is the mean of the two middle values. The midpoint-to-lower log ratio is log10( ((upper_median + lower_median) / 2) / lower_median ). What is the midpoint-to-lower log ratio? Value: 0.010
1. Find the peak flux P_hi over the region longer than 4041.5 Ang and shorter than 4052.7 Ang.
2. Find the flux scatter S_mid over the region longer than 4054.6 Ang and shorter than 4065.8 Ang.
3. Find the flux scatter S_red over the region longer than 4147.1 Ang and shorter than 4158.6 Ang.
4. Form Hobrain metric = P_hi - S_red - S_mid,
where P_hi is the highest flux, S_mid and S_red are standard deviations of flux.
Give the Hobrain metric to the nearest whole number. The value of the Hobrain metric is 32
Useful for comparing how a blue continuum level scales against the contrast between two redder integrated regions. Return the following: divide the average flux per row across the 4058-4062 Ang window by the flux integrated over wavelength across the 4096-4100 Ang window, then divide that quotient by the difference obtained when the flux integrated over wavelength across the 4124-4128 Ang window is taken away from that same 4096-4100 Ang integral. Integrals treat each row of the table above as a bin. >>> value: -0.02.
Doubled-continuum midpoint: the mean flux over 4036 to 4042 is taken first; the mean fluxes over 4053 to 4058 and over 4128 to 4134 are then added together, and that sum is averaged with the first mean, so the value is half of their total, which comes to 45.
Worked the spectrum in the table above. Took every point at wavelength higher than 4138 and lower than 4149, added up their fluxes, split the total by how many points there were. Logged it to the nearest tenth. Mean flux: 29.9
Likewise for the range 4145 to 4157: 30.3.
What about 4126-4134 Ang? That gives 29.4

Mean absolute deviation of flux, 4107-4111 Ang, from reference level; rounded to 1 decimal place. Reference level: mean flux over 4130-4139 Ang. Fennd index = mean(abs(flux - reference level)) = 1.8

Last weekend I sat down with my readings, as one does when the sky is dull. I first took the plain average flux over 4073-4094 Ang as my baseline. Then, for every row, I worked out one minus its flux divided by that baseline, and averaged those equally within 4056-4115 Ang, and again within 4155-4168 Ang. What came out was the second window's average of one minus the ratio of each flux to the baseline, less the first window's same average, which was -0.05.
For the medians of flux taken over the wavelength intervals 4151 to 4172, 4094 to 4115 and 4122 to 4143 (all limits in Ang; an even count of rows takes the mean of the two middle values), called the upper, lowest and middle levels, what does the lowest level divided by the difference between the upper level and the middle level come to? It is 33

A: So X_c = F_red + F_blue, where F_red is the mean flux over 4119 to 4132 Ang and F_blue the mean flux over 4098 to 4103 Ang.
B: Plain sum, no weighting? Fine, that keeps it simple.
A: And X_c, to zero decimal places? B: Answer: 51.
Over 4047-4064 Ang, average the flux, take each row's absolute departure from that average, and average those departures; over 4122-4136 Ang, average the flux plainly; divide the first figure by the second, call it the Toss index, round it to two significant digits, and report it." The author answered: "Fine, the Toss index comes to 0.068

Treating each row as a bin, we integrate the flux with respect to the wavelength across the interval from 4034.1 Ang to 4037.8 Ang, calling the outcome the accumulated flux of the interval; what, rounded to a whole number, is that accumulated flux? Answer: 115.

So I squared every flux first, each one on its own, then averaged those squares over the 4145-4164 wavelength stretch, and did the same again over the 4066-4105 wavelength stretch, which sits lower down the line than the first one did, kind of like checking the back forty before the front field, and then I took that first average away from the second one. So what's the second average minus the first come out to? -103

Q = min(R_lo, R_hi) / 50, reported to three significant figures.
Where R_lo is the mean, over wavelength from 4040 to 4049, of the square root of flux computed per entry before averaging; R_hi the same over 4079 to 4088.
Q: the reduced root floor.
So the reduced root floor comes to 0.110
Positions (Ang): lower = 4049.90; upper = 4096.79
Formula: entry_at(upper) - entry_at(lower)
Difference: -3.8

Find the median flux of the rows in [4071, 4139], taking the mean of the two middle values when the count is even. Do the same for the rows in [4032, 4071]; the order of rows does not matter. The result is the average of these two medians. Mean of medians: 29.8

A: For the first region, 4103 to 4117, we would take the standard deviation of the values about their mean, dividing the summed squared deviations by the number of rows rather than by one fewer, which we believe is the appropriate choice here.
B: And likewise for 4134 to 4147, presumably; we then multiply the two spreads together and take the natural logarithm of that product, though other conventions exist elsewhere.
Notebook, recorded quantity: 1.4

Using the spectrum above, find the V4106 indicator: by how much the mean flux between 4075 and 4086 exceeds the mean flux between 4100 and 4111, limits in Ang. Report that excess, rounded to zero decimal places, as 6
